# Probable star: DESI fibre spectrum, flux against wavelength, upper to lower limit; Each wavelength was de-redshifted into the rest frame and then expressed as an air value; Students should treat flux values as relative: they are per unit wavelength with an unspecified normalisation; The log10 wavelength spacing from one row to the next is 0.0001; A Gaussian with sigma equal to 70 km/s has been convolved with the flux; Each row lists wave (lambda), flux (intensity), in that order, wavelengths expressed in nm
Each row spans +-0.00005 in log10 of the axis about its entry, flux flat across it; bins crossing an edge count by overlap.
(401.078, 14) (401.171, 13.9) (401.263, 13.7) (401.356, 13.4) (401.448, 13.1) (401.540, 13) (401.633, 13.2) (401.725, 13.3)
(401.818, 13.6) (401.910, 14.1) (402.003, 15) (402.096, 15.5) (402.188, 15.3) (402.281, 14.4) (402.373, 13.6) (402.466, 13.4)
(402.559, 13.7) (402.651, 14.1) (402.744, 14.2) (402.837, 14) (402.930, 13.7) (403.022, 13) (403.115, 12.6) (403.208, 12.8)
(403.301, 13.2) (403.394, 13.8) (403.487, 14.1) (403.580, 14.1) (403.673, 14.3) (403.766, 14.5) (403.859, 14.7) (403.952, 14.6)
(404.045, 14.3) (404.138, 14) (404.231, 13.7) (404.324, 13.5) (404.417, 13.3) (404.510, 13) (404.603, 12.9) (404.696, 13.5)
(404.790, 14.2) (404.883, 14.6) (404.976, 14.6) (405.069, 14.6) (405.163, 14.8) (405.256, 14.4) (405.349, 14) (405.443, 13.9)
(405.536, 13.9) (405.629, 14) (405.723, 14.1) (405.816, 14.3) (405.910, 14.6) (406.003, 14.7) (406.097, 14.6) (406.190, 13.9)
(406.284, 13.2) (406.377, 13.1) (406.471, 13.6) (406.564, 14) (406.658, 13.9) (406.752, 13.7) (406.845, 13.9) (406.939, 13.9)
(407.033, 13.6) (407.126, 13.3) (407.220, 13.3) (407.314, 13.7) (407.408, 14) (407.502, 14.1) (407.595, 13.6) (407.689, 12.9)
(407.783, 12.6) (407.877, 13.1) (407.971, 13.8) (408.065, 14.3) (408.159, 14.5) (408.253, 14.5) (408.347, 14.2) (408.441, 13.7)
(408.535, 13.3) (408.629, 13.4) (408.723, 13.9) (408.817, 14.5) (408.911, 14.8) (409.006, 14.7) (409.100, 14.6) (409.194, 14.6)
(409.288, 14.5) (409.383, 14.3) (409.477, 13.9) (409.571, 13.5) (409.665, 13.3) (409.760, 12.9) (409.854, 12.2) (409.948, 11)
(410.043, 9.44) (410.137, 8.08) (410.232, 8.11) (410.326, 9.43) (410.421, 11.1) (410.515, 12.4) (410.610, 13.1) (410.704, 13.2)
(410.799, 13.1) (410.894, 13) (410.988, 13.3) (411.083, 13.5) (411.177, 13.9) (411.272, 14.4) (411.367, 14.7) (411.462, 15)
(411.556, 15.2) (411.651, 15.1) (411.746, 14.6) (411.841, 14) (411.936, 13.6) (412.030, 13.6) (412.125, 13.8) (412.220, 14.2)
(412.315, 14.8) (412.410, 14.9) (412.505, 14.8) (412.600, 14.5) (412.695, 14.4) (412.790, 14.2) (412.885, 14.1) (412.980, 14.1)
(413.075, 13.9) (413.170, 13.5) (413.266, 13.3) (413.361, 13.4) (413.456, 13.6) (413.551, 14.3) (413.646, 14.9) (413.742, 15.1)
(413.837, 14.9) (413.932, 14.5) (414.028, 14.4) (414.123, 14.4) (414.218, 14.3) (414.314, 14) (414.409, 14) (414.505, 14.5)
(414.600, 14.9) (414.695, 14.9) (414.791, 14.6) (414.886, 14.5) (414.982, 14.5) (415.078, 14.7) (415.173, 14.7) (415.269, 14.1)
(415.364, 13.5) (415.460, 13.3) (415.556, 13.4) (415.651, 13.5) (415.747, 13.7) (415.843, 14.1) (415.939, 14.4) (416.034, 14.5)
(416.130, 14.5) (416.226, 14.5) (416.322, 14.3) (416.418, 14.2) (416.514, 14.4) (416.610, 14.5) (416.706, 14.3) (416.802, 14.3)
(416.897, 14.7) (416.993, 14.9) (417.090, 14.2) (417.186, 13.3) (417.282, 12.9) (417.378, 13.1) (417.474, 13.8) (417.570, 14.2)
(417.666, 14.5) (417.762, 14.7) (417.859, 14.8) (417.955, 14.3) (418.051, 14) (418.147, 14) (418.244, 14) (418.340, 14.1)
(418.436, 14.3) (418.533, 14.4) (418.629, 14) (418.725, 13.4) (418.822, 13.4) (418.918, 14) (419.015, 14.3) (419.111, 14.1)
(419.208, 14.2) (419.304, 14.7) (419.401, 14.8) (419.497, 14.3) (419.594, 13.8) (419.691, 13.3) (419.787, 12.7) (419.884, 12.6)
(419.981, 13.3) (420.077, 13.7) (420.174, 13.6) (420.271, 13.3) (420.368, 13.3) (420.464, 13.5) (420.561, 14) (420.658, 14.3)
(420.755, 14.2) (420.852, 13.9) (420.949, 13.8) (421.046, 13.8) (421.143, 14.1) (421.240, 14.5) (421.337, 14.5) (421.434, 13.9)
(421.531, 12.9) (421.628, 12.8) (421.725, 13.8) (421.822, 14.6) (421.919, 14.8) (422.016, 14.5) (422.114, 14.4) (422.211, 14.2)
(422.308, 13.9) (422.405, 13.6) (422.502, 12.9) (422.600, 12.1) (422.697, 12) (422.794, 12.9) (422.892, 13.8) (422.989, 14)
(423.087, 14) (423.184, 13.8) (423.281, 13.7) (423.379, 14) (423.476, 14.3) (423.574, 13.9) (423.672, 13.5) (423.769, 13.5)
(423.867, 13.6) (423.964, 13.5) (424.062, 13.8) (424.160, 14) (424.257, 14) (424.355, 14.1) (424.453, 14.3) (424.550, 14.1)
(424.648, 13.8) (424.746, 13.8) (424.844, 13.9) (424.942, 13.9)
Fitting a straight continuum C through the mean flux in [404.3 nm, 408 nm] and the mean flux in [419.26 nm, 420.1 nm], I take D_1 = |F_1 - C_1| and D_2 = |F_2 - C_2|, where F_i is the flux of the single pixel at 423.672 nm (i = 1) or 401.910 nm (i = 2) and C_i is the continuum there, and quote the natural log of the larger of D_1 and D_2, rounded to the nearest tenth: -1.4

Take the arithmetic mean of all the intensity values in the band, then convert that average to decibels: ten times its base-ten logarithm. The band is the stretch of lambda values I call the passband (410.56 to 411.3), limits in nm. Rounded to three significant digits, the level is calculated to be 11.3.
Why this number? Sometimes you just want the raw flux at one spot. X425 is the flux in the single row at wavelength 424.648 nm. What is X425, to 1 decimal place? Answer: 13.8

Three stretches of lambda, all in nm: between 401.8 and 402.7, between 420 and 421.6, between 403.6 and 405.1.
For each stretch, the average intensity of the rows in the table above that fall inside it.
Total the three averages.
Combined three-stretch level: 42.1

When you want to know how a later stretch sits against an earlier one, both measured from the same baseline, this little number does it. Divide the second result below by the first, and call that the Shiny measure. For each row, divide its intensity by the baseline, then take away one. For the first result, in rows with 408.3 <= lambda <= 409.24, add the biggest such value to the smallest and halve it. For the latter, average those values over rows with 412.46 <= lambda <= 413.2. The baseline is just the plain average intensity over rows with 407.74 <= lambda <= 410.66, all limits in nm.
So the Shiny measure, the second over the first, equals 1.1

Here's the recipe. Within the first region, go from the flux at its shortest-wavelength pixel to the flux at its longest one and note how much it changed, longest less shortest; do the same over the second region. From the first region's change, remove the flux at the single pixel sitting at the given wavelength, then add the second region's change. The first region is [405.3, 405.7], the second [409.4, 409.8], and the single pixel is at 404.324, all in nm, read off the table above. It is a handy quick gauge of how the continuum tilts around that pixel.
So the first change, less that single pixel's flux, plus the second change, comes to -14.5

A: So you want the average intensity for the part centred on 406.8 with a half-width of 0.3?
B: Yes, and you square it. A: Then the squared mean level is 191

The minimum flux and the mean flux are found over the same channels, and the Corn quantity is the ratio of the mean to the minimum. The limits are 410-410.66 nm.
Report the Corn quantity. 1.27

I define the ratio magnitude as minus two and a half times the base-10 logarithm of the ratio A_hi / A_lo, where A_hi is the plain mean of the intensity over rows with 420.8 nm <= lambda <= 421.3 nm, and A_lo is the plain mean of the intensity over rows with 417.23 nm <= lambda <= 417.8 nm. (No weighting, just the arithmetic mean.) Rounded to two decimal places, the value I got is -0.01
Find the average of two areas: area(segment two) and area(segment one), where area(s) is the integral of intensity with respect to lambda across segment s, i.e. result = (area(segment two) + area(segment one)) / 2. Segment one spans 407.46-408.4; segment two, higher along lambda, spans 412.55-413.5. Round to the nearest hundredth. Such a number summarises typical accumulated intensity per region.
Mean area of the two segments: 13.07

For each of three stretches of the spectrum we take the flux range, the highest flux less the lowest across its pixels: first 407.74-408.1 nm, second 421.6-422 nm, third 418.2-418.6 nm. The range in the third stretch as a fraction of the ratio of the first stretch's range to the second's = 0.47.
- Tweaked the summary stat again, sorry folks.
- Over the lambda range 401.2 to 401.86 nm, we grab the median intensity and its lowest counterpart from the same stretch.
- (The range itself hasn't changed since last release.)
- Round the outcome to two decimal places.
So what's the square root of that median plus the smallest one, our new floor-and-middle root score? 5.13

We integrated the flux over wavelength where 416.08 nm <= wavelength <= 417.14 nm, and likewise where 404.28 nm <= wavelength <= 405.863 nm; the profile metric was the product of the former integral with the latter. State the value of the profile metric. 338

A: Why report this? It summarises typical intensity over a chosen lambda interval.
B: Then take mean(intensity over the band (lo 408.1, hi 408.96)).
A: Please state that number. 14.1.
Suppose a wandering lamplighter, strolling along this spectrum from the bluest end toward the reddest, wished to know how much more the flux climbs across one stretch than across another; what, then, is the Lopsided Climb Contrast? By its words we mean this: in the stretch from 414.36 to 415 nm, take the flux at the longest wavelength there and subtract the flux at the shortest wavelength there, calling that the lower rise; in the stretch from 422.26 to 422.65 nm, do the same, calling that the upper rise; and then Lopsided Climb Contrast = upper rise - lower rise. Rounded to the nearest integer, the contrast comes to -2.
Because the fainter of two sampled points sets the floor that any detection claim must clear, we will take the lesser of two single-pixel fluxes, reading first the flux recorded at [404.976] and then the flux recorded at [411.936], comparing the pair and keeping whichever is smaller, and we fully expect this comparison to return 13.60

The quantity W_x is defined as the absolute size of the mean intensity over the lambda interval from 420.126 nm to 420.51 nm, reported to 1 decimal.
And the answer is 13.4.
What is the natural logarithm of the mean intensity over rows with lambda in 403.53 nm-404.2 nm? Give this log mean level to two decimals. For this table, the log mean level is 2.66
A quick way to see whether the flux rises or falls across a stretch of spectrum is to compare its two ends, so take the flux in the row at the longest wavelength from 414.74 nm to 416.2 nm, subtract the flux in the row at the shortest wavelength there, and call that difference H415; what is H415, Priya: -0.1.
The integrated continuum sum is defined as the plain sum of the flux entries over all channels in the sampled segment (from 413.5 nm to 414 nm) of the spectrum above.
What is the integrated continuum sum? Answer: 74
